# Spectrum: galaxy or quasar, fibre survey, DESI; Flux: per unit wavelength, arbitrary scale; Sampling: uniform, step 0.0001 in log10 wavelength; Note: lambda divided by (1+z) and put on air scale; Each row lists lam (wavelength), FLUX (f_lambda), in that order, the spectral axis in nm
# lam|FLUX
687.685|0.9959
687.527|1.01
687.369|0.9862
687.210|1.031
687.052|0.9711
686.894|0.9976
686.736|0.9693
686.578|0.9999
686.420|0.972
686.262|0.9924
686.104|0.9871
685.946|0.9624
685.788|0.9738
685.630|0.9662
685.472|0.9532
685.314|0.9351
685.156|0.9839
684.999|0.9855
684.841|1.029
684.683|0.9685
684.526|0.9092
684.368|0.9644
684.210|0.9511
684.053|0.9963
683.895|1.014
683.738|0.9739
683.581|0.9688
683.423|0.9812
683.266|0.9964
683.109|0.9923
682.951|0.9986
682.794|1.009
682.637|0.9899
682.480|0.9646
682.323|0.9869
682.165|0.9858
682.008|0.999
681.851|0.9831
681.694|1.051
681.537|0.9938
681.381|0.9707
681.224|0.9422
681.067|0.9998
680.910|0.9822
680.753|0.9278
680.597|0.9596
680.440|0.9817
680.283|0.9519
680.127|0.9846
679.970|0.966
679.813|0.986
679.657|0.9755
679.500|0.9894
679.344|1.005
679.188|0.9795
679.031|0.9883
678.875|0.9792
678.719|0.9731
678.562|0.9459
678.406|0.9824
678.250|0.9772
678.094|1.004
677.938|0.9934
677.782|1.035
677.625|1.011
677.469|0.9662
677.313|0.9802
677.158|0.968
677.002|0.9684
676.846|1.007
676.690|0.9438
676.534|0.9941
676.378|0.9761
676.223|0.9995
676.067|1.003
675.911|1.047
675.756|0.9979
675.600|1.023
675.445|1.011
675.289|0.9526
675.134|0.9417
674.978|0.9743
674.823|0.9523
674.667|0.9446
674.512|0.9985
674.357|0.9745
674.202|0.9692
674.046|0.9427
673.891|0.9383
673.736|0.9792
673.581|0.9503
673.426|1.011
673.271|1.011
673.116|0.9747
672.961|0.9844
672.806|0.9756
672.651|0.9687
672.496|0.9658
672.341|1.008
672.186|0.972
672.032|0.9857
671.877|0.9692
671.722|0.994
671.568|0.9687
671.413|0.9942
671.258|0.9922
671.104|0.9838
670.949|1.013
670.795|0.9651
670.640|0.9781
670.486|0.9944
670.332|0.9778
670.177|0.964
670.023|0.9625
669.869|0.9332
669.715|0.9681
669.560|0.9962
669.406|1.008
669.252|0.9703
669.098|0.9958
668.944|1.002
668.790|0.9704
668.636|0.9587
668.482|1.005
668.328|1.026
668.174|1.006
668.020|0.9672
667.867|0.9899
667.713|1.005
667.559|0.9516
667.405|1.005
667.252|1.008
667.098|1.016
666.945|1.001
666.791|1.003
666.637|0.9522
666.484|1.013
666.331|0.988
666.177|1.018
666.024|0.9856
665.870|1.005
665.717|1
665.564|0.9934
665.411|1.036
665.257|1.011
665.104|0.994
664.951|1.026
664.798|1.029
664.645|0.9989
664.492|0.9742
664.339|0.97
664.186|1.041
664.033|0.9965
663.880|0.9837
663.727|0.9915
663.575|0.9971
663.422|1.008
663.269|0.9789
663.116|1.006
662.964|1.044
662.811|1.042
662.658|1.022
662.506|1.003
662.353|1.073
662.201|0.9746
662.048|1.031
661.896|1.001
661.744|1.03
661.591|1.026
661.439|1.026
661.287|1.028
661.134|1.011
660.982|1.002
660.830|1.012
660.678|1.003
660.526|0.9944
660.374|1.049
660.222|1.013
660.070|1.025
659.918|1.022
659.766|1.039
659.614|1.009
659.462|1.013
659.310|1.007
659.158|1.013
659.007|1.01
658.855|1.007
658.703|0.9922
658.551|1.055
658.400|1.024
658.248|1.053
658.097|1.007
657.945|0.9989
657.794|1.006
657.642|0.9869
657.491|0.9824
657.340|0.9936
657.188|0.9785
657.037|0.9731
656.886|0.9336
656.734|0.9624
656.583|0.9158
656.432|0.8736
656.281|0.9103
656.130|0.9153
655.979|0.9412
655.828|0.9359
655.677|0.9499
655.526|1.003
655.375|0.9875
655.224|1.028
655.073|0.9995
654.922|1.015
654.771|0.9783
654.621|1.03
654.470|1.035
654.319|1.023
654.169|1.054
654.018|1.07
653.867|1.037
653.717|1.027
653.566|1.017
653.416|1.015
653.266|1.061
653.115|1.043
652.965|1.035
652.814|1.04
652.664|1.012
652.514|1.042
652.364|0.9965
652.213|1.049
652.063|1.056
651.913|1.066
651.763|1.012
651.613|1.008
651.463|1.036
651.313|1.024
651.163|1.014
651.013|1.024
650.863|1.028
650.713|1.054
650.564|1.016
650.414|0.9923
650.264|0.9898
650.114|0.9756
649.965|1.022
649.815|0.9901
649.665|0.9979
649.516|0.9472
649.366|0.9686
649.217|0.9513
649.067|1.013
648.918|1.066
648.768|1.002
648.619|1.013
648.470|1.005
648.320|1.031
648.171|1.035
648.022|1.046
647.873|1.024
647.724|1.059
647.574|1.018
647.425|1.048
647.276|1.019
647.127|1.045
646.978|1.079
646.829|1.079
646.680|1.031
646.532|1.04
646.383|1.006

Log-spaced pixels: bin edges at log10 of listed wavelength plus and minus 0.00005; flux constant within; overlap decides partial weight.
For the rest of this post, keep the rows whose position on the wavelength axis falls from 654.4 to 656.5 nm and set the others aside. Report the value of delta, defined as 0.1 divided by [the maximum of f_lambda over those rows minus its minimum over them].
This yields 0.62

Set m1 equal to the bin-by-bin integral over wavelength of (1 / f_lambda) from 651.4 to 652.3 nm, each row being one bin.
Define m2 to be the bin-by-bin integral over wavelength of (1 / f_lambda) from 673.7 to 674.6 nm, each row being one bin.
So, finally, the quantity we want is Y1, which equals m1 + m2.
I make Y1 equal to 1.80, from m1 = 0.868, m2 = 0.93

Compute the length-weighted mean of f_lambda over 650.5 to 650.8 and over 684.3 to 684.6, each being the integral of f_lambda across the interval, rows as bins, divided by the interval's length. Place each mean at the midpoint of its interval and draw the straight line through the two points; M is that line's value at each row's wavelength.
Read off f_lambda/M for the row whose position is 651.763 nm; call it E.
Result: 0.98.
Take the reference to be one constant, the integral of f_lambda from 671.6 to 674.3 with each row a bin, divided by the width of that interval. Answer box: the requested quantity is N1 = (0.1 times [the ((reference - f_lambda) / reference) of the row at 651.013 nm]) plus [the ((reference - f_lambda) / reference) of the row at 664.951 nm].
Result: -0.056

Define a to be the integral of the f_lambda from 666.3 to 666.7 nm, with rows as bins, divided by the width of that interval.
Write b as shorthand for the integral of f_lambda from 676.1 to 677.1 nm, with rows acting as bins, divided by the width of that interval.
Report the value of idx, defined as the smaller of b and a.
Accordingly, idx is 0.98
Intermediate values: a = 0.99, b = 0.98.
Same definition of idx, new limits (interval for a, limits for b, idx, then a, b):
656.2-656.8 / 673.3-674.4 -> 0.92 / 0.92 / 0.97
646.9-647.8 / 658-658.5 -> 1.03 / 1.04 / 1.03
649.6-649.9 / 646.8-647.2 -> 0.99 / 0.99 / 1.07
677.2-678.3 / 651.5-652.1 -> 1.00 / 1.00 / 1.03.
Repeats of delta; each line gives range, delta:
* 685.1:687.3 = 1.04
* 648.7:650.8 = 0.84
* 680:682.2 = 0.81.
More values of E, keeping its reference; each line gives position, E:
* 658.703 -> 0.98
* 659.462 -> 1.00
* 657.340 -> 0.98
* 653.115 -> 1.01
